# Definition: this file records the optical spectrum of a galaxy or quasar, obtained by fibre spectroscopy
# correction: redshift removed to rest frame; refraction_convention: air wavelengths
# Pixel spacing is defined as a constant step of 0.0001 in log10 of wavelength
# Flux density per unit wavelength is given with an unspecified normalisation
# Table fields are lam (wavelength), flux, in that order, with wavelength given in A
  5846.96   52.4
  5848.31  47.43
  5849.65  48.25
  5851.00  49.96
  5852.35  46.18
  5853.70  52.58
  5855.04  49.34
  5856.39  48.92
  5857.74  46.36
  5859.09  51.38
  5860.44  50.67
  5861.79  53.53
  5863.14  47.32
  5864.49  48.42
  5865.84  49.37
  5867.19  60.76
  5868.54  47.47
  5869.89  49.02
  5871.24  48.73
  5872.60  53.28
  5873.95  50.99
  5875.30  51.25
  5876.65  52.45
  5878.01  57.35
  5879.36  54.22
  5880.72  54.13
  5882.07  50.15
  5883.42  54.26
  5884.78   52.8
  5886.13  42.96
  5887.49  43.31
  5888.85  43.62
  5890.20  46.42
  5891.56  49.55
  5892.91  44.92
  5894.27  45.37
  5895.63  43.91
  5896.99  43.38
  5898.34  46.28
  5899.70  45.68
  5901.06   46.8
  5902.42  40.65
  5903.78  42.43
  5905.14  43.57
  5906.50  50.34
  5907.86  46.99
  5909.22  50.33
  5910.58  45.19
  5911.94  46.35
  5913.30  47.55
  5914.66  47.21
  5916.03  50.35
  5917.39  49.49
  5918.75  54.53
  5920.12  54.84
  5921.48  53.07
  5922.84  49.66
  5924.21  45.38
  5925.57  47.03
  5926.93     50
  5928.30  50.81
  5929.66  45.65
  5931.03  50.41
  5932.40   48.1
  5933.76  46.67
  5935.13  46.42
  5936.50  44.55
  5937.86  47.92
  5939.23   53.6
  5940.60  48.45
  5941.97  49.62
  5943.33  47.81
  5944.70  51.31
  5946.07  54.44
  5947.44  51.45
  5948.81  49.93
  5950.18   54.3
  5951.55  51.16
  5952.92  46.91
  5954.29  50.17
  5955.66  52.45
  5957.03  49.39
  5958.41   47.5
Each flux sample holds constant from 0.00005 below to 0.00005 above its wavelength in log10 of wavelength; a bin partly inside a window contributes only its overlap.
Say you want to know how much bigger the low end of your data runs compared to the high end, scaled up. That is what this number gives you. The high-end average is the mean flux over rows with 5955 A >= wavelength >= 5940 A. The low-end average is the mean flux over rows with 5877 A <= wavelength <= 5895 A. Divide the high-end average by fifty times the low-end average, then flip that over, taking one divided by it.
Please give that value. 48.7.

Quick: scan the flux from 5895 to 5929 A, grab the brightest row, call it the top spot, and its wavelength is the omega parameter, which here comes 5920.12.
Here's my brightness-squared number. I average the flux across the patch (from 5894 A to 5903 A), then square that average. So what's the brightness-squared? 1988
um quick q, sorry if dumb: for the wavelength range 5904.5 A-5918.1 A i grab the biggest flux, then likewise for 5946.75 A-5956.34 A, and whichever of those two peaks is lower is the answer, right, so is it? 50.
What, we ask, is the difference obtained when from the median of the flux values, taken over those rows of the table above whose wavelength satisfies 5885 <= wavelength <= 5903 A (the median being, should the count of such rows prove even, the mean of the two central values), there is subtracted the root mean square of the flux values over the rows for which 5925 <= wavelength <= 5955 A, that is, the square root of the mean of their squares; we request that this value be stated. -4.5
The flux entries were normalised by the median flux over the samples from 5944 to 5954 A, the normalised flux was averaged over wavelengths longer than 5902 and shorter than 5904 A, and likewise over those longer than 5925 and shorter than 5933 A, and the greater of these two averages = 0.95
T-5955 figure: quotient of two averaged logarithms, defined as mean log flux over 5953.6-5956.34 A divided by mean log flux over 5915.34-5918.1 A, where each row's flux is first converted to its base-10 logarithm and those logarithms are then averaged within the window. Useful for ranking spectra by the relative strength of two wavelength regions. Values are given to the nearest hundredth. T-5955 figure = 1.01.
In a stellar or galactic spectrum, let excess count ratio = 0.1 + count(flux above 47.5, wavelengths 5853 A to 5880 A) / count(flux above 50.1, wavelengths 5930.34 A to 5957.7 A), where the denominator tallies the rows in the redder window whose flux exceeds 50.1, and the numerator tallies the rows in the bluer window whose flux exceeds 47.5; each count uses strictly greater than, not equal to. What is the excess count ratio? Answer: 2.0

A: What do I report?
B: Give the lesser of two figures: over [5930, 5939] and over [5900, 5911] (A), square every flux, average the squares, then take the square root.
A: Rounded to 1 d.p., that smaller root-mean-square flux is 45.9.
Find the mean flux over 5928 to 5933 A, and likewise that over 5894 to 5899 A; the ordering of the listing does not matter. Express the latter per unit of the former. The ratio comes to 0.92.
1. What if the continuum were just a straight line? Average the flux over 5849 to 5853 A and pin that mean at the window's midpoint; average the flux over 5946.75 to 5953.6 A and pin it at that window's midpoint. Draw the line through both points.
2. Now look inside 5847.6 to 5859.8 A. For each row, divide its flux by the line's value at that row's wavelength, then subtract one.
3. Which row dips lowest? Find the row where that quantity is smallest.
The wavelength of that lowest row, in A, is 5852.35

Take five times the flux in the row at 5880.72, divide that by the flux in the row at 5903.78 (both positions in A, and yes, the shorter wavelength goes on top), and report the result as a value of 6.38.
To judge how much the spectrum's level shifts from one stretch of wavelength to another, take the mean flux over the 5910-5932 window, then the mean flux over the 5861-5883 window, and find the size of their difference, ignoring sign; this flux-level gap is 2.6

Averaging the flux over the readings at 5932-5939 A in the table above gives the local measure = 47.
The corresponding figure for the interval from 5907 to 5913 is 47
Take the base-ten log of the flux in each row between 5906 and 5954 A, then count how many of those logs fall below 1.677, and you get 11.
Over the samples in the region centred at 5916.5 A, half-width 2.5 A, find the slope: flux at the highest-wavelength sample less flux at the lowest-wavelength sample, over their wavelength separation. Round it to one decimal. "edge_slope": 1.8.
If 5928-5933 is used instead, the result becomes -0.7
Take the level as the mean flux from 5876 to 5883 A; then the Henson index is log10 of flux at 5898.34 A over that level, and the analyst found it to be -0.064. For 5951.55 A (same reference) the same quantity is -0.021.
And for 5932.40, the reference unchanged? -0.048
